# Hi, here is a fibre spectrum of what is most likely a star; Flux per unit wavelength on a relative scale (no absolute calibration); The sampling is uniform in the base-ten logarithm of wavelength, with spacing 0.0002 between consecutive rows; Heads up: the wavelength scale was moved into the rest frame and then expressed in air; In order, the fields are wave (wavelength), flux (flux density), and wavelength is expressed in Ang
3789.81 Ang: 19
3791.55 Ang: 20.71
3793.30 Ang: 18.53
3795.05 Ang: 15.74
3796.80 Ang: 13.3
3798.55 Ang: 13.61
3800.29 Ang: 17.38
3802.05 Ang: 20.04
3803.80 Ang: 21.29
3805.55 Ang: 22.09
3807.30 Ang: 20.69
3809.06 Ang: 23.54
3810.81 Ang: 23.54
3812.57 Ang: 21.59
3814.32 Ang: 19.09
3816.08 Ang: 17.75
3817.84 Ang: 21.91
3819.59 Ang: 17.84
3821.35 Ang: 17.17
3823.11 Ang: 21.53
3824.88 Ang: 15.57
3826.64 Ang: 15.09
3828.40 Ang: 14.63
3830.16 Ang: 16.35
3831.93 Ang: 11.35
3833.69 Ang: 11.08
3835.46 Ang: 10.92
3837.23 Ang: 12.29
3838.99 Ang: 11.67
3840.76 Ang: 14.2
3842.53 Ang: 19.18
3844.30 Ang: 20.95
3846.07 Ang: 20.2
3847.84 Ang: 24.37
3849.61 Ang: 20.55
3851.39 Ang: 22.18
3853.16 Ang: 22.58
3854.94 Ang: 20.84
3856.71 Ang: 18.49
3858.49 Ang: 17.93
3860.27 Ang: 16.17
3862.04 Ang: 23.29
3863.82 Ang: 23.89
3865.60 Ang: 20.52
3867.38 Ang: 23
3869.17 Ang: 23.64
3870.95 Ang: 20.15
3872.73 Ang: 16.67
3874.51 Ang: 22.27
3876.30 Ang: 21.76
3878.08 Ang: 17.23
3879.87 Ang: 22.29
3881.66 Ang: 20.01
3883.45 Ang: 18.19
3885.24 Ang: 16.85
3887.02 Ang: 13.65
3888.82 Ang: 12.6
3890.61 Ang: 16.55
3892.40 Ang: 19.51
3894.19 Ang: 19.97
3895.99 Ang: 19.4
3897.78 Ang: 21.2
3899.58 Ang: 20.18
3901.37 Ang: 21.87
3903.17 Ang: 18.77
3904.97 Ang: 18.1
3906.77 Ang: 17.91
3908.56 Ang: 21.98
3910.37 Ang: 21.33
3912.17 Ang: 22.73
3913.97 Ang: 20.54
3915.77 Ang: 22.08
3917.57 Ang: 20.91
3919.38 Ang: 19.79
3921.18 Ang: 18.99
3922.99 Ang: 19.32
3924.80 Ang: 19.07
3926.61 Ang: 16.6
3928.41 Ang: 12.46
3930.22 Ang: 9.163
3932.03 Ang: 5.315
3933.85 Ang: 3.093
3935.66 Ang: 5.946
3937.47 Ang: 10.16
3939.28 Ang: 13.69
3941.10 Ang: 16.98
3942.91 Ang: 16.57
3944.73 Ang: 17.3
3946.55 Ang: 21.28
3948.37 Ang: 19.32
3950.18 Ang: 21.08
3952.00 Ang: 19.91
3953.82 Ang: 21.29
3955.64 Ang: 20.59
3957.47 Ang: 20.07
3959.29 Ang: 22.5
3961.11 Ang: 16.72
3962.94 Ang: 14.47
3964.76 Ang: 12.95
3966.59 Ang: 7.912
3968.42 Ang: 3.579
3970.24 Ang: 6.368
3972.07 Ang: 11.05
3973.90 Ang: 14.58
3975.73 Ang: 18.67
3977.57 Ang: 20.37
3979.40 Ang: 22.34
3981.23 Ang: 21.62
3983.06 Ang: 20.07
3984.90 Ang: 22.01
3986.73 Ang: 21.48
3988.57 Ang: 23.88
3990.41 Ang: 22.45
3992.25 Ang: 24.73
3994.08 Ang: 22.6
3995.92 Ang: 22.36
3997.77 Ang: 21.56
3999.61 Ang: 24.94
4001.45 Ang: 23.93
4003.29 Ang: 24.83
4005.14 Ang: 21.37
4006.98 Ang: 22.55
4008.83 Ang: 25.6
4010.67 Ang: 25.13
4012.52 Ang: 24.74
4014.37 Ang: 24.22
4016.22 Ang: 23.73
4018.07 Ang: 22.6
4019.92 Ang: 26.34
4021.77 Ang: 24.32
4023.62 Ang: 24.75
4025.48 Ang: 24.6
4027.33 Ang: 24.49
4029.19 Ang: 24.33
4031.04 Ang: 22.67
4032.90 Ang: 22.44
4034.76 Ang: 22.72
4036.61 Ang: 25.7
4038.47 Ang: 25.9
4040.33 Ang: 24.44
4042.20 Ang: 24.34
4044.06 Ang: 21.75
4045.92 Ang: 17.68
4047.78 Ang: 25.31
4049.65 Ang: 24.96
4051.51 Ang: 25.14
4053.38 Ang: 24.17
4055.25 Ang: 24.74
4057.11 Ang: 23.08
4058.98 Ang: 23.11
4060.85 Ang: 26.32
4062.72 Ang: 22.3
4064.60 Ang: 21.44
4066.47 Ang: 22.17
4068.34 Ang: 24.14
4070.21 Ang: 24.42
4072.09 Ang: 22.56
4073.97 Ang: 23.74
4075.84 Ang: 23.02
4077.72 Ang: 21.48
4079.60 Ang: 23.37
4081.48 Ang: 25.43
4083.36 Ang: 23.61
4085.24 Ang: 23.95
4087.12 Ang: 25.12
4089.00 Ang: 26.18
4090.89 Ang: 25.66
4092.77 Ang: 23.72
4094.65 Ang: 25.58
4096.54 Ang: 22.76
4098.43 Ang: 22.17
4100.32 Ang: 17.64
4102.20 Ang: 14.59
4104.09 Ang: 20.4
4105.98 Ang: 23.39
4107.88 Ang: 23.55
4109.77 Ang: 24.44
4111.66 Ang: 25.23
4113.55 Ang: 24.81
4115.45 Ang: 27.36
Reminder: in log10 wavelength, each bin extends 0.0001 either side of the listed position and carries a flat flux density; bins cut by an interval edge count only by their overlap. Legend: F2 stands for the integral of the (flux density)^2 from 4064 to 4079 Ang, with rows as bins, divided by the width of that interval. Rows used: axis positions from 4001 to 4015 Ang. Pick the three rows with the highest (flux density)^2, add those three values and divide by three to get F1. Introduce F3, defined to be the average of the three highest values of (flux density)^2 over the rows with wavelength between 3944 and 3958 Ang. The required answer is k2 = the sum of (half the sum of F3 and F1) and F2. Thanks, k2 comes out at 1069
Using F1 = 634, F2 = 526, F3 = 450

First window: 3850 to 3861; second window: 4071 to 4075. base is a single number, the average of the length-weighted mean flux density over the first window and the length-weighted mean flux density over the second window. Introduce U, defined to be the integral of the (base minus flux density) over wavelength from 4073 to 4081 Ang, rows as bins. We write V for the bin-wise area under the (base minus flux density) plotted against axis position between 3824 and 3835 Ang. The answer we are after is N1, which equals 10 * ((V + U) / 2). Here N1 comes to 354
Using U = -13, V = 83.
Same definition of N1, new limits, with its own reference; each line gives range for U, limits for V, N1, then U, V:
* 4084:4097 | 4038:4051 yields -342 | -43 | -26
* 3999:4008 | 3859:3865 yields -73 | -18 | 4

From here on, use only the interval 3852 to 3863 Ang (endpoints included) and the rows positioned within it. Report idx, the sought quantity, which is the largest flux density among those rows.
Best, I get 23.29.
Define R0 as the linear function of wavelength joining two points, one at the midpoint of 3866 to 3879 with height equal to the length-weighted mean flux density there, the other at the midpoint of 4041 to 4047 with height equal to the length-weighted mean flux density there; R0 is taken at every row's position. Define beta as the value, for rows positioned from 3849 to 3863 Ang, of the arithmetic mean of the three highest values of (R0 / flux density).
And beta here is 1.18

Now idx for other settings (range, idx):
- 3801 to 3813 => 23.54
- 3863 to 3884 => 23.89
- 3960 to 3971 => 16.72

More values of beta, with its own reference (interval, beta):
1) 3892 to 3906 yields 1.11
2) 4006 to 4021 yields 0.93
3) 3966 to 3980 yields 3.96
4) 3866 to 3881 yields 1.16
